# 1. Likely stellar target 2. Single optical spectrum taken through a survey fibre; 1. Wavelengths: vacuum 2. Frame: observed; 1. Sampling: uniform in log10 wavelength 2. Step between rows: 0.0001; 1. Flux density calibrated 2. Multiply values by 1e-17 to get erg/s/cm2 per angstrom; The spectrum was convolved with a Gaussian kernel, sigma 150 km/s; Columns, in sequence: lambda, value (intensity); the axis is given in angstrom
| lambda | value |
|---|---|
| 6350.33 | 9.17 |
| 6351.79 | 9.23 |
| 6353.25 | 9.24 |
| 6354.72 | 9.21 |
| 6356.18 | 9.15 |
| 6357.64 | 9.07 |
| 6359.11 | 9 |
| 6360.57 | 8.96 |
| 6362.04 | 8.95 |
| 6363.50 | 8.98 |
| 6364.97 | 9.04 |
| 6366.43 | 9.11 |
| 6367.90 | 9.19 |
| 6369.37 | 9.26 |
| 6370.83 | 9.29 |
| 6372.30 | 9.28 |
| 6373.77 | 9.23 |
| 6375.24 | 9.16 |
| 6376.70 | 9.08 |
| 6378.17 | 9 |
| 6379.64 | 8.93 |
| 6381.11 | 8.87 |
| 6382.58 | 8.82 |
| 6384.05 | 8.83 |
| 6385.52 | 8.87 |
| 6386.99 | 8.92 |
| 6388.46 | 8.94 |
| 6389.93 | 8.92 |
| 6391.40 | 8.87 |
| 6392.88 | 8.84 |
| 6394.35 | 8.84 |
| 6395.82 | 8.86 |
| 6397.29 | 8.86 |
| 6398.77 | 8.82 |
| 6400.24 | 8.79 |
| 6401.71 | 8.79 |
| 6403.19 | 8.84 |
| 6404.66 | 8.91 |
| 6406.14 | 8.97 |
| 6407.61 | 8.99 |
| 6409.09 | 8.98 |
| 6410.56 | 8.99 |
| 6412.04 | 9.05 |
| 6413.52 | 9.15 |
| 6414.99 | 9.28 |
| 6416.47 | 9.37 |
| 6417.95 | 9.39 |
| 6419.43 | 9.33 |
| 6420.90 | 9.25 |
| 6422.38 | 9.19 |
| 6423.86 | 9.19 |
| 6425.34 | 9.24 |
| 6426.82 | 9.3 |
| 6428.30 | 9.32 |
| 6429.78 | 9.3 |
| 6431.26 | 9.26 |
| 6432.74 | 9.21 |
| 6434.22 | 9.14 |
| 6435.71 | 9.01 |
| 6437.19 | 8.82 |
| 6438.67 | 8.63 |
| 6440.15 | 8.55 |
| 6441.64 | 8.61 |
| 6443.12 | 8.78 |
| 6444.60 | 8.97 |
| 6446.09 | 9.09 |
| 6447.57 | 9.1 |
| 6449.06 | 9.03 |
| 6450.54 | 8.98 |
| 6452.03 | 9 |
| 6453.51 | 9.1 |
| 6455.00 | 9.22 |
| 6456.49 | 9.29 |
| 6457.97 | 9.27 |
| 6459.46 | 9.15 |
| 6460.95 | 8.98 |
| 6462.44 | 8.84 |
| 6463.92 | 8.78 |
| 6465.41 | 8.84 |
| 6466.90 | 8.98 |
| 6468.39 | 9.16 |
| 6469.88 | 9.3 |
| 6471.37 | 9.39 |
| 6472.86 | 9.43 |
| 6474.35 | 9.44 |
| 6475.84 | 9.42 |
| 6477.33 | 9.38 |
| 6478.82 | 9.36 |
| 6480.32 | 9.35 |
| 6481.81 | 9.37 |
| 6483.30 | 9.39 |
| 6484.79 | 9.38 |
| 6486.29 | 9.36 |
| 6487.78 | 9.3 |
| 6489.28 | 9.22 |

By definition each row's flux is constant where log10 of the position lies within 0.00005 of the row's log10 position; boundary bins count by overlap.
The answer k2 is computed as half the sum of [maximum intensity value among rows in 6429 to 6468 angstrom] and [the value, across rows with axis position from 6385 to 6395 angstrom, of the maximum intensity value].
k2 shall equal 9.12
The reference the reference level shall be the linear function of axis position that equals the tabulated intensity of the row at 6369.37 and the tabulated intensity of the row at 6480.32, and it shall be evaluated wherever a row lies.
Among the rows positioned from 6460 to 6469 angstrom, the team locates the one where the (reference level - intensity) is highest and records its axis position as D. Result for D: 6463.92 angstrom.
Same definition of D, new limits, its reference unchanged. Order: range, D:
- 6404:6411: 6404.66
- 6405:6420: 6406.14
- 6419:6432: 6423.86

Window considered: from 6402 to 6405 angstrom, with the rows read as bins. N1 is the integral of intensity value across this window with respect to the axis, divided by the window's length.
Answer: 8.85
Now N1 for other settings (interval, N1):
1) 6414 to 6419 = 9.34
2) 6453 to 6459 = 9.22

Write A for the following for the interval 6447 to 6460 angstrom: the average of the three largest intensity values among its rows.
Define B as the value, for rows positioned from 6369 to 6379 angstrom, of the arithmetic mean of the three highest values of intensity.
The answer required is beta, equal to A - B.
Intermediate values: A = 9.26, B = 9.28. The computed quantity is -0.02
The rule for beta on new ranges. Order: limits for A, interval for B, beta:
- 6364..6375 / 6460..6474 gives -0.10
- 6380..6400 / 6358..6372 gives -0.32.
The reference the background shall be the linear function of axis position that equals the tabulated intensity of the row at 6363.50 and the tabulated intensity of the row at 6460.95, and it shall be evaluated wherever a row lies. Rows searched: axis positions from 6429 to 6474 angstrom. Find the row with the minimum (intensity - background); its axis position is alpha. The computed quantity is 6440.15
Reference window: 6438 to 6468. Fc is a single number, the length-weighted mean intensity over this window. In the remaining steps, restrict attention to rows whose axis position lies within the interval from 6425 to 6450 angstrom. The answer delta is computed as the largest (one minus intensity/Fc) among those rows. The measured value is 0.05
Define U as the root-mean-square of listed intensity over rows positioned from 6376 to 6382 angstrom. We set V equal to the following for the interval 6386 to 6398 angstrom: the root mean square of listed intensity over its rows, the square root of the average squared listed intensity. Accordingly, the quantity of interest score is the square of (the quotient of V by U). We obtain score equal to 0.98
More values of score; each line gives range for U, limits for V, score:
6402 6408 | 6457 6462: 1.05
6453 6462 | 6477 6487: 1.04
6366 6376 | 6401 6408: 0.93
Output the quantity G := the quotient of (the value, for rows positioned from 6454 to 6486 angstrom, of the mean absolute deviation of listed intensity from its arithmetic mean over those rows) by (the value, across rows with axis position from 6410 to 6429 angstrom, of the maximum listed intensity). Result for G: 0.0187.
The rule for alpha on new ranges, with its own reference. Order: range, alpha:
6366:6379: 6378.17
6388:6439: 6438.67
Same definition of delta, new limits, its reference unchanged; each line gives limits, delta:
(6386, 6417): 0.02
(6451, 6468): 0.02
